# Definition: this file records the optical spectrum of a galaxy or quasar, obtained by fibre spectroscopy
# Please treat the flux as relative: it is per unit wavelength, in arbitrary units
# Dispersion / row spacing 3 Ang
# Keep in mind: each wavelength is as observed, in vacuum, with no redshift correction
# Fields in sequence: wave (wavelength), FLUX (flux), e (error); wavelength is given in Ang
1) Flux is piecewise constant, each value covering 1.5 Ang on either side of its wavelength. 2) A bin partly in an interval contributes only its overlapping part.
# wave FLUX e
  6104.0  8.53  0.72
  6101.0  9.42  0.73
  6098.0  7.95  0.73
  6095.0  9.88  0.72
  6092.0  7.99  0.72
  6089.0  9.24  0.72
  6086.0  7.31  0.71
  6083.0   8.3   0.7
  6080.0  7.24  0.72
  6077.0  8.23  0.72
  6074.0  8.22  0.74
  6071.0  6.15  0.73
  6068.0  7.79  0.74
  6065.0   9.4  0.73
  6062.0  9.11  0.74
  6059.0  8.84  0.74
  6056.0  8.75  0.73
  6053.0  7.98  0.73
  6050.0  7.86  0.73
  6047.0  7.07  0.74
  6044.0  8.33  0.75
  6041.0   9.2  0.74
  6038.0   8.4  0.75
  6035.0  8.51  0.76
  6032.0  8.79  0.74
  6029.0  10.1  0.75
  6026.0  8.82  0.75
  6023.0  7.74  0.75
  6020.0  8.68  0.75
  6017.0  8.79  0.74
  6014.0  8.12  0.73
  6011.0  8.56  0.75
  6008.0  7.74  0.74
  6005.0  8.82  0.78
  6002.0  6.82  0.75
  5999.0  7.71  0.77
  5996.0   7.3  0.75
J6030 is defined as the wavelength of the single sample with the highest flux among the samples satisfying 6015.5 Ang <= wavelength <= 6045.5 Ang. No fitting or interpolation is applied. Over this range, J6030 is 6029.0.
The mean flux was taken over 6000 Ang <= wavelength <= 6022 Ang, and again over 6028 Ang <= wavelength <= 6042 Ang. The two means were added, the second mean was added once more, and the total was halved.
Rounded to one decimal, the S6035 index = 13.1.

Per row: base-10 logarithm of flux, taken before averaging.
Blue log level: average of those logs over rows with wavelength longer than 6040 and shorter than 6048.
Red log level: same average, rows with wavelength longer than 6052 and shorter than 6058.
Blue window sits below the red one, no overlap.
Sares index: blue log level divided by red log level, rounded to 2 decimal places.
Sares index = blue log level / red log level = 0.99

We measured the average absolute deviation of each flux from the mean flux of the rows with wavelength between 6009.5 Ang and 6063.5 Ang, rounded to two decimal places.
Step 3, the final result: 0.48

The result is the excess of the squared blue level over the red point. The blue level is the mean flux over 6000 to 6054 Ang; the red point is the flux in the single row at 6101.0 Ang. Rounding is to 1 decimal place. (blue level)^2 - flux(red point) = 60.3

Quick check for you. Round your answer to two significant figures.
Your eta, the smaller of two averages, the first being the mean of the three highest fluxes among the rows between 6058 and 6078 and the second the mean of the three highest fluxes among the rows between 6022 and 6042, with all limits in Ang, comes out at 9.1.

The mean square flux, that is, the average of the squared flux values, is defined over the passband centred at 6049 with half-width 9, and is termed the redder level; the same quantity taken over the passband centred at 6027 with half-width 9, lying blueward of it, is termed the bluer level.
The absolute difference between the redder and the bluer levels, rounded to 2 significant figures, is 10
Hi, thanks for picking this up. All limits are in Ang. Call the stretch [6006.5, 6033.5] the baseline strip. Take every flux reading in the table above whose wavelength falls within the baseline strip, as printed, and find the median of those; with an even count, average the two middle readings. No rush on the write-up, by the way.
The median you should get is 8.68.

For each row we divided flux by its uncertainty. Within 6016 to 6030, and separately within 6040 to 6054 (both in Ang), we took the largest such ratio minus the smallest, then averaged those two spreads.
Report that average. 3.01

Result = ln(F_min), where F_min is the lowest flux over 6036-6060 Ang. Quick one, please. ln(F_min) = 1.96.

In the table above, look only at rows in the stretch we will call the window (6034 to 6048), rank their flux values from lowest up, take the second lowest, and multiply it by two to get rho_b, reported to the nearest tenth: 16.7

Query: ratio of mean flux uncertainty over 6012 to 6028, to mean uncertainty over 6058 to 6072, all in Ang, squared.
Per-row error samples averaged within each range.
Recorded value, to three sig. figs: 1.02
